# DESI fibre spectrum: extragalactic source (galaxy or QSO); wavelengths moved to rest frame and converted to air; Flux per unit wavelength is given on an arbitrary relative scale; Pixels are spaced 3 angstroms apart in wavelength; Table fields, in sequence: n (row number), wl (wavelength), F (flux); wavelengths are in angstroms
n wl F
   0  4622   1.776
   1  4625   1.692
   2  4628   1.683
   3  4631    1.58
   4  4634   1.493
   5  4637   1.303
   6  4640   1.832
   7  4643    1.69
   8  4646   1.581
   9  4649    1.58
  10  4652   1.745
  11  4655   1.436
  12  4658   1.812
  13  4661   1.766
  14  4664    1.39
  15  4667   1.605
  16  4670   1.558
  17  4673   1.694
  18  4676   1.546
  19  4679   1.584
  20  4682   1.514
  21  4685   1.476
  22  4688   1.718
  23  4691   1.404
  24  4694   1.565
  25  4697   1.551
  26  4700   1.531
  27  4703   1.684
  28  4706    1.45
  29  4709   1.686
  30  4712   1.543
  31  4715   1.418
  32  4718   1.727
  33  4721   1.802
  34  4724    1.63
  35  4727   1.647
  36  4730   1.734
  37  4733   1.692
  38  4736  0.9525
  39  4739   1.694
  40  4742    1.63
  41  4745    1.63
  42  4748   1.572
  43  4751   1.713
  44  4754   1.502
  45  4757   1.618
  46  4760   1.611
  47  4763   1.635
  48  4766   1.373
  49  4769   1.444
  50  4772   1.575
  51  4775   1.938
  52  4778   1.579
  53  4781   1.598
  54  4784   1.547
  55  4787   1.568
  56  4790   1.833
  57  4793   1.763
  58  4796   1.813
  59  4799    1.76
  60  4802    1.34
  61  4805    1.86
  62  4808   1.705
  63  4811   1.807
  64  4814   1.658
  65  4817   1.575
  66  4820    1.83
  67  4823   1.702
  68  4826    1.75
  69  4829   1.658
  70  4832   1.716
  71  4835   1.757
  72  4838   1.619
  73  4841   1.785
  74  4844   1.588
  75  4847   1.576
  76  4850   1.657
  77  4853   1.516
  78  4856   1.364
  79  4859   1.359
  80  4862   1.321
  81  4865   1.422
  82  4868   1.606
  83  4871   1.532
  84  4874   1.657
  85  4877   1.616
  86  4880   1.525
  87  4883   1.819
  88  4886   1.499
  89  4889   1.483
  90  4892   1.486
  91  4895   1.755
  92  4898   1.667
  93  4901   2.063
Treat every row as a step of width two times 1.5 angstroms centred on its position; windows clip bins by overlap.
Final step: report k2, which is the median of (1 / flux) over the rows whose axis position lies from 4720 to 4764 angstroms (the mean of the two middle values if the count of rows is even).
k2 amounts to 0.61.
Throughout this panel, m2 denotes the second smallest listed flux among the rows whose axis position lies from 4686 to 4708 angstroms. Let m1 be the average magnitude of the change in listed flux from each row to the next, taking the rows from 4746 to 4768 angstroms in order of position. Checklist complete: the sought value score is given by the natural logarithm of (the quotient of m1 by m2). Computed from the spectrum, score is -2.4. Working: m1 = 0.13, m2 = 1.45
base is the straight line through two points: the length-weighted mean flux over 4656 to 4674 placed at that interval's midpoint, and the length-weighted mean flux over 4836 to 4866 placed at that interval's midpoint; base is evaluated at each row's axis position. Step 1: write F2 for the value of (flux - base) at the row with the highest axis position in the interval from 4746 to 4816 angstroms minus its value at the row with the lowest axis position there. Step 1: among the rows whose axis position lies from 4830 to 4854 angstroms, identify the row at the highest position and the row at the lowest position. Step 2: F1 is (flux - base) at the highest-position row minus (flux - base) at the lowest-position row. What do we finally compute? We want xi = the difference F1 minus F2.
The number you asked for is -0.3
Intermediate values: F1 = -0.19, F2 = 0.12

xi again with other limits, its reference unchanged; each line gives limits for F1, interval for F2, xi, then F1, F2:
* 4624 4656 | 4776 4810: -0.4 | -0.24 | 0.14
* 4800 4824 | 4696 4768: 0.5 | 0.37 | -0.14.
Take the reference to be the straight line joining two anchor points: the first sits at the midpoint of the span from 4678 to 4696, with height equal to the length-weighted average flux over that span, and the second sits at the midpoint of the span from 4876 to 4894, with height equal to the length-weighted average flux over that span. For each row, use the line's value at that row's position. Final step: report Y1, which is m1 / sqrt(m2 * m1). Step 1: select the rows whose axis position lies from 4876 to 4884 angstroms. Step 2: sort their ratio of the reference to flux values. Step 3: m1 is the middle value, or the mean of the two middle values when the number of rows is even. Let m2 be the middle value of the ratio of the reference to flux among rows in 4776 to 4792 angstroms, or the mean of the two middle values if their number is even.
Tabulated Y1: 0.994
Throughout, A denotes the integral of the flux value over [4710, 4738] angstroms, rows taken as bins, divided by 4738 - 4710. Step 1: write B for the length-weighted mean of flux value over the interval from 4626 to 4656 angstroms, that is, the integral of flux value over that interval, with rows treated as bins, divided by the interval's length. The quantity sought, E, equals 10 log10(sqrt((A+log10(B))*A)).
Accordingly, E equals 2.24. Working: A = 1.58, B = 1.60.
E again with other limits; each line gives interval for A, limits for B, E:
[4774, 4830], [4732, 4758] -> 2.53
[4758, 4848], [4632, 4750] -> 2.46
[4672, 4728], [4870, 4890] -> 2.27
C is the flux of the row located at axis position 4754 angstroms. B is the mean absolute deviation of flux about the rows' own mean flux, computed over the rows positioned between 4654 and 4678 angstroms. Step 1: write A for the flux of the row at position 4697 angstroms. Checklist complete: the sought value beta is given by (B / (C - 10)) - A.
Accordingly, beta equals -1.56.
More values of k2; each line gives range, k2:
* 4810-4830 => 0.59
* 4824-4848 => 0.59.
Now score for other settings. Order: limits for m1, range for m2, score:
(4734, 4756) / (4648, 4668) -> -2.0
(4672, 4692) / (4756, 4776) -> -2.3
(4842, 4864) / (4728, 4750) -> -3.1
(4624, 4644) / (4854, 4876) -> -2.0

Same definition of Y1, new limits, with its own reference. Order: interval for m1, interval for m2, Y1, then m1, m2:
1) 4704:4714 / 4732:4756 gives 1.026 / 1.00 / 0.95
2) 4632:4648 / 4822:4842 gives 1.032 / 0.97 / 0.91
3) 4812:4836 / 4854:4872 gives 0.901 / 0.92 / 1.13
